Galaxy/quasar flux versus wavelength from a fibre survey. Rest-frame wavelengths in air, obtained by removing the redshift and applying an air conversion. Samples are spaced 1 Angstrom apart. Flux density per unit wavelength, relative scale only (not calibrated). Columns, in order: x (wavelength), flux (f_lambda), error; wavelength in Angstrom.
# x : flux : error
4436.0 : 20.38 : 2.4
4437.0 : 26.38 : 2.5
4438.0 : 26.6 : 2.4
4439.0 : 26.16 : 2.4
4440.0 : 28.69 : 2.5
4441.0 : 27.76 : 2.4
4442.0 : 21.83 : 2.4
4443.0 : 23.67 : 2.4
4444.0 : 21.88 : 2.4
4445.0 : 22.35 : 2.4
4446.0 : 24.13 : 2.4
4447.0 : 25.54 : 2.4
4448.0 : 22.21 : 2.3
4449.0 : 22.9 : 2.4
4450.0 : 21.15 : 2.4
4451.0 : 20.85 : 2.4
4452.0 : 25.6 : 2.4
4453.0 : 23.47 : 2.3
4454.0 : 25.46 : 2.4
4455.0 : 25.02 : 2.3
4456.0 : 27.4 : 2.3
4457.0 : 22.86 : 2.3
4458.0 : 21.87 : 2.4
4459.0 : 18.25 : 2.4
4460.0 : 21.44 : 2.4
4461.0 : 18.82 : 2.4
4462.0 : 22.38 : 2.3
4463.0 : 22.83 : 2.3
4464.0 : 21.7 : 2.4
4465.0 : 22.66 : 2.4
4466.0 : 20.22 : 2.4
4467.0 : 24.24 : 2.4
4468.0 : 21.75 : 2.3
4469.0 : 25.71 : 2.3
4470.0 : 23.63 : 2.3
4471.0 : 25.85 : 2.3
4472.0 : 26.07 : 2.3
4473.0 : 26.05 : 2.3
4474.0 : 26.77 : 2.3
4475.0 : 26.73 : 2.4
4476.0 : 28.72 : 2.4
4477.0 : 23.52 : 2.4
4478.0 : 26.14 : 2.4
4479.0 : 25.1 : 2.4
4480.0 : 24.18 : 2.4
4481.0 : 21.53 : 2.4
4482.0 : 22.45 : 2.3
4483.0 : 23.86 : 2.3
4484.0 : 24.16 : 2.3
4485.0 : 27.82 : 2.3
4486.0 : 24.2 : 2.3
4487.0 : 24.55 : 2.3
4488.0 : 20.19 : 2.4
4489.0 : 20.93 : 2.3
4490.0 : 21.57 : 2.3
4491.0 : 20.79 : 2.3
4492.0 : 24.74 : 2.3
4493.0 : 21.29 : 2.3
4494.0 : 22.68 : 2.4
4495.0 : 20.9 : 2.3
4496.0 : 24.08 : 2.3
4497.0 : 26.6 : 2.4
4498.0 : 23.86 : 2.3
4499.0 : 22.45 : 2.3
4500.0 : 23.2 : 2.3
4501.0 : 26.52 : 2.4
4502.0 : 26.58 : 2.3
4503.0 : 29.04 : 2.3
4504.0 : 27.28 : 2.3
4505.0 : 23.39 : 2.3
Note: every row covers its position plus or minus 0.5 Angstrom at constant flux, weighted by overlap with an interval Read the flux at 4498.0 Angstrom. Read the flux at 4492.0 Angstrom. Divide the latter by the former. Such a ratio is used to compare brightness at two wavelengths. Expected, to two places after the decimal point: 1.04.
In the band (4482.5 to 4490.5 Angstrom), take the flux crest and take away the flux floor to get 7.6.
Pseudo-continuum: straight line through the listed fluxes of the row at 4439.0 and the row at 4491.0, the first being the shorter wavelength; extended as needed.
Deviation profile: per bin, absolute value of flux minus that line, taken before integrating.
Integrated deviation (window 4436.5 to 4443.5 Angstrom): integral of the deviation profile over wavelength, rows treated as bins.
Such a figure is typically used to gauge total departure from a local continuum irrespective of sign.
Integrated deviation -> 11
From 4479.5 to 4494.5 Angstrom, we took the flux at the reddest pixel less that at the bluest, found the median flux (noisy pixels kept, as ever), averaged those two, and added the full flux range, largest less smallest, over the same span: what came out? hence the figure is 18.2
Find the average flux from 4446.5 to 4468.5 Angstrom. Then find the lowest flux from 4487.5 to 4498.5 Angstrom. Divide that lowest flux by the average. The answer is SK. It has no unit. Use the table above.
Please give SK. 0.89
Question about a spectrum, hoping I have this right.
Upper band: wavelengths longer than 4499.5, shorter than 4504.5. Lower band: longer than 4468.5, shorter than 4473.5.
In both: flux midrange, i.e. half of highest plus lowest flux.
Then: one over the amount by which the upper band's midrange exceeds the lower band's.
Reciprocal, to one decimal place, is 0.8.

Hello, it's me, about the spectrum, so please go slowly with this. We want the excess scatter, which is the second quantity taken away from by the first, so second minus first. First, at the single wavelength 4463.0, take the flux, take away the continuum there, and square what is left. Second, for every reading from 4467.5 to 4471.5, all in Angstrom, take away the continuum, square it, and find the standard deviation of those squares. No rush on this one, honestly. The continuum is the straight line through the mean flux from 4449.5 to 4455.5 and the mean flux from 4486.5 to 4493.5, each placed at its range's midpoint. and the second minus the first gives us 4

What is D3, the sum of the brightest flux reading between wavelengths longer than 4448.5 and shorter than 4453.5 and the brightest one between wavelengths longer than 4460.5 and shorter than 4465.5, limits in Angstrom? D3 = 48.4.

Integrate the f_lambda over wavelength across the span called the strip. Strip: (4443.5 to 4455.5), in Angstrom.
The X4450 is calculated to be 281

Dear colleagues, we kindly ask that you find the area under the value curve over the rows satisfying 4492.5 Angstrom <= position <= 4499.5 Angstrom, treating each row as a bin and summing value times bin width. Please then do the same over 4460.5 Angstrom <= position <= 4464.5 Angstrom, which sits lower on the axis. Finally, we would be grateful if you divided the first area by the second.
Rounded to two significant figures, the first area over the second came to 1.9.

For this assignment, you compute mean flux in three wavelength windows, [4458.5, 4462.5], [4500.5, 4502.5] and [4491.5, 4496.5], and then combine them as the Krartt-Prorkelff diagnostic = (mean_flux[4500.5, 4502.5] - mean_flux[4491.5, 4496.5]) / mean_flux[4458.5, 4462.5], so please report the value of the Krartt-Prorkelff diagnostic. 0.19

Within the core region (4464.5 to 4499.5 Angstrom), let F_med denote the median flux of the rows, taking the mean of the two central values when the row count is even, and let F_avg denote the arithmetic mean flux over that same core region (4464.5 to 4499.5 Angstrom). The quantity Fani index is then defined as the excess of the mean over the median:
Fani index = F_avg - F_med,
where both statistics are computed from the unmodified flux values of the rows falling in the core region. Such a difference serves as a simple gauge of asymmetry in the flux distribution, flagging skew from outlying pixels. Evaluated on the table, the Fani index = -0.2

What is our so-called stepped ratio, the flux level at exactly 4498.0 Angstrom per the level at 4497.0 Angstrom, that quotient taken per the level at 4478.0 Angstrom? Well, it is 0.034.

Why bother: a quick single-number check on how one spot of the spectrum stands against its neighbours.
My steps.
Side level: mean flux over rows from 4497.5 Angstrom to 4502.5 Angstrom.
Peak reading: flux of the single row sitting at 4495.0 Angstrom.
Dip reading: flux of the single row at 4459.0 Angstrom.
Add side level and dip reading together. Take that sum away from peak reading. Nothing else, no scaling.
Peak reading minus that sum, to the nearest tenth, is -21.9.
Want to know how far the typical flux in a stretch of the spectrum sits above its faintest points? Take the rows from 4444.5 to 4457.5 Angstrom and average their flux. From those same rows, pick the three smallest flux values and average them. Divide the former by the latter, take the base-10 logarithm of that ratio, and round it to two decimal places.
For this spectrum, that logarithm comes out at 0.05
